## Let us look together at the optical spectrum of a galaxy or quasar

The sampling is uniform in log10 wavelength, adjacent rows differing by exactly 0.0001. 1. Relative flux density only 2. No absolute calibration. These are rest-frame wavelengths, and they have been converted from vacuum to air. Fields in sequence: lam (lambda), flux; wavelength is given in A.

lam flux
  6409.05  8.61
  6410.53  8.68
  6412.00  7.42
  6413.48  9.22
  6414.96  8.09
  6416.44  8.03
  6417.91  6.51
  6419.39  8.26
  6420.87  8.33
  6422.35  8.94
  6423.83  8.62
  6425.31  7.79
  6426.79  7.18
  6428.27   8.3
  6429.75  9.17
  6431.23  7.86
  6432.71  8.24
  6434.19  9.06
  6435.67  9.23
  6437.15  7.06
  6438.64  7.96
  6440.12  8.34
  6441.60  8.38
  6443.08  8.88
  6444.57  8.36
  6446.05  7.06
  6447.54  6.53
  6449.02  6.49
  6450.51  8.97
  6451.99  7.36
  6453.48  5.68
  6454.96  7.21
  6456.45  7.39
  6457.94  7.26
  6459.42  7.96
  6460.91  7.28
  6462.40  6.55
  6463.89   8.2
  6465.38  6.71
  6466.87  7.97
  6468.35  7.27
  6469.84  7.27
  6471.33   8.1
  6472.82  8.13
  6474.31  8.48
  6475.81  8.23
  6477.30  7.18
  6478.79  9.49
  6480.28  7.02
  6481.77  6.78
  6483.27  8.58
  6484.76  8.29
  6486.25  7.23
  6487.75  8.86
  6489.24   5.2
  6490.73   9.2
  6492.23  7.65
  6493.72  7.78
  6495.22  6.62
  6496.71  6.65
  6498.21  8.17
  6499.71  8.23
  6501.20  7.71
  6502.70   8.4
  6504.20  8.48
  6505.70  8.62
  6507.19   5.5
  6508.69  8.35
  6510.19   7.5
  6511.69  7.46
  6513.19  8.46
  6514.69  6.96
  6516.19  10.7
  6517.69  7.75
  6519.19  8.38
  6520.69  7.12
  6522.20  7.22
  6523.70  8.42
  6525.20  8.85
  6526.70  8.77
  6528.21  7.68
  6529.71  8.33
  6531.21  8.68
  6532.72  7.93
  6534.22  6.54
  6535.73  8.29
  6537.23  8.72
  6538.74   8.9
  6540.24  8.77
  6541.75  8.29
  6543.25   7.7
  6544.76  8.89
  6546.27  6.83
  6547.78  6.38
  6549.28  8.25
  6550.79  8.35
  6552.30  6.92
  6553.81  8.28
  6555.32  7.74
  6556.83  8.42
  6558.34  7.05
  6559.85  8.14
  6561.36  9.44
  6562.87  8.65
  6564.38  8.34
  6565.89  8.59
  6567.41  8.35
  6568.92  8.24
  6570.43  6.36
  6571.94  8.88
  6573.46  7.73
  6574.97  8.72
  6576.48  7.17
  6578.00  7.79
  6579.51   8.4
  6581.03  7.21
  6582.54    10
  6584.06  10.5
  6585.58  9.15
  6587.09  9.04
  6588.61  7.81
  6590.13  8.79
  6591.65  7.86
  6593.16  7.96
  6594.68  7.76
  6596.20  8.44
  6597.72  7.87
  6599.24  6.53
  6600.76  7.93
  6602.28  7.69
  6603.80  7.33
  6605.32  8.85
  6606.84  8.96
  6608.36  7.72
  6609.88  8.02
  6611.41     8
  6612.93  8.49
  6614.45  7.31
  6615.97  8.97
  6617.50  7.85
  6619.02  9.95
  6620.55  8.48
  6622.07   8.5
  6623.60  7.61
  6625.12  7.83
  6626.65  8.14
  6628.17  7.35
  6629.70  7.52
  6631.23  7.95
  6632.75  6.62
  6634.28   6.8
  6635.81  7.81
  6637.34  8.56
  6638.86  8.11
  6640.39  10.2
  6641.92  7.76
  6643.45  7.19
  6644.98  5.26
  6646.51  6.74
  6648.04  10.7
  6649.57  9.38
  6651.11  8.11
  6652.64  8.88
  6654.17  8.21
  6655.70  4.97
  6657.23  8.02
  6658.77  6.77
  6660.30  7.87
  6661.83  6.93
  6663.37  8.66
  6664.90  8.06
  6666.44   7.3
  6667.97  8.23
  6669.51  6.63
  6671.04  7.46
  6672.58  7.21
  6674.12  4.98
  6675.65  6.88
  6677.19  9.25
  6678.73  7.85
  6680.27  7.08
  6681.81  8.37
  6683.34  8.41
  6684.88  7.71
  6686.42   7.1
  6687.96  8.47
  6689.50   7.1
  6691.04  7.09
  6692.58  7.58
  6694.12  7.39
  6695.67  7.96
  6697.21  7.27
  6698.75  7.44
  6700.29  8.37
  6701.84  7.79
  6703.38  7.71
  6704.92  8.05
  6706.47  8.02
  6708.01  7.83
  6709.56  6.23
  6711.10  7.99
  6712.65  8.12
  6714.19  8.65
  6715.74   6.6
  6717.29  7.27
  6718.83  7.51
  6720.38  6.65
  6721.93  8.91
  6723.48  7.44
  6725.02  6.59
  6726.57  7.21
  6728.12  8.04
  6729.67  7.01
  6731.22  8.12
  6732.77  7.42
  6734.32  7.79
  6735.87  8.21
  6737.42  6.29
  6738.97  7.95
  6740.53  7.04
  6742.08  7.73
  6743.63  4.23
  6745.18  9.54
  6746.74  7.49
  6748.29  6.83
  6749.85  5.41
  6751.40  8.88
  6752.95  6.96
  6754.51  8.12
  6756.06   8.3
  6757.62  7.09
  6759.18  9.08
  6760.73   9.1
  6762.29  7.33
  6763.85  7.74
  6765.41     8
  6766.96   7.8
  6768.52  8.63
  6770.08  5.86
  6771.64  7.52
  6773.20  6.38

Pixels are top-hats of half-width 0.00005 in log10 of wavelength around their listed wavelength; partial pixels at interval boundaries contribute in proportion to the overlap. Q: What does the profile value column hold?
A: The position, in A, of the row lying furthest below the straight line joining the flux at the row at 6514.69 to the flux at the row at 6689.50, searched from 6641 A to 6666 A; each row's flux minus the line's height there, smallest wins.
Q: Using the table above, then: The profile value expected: 6655.70 A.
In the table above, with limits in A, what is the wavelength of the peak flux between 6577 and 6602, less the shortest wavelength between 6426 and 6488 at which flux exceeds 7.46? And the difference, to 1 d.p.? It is 155.8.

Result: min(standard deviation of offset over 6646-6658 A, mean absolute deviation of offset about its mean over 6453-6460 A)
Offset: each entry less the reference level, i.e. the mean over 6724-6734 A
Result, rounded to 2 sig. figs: 0.57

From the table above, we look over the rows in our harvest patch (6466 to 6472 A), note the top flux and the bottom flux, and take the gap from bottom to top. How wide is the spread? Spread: 0.8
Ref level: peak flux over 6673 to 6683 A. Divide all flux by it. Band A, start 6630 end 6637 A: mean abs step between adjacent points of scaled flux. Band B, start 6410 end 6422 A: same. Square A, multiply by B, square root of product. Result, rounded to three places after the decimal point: 0.031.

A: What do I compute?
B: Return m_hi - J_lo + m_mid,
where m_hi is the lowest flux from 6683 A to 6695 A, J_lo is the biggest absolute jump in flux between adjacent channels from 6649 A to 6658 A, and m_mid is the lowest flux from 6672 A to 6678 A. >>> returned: 8.8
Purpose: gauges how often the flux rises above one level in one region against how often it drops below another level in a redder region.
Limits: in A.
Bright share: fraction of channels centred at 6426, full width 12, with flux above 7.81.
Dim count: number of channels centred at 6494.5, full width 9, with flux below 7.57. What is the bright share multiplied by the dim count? 1.5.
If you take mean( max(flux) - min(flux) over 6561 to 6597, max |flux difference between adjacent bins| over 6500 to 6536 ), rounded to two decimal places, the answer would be 3.94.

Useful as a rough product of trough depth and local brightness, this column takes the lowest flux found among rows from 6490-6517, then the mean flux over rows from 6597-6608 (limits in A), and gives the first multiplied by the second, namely 43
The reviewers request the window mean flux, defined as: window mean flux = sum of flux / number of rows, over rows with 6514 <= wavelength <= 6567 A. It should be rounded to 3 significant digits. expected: 8.12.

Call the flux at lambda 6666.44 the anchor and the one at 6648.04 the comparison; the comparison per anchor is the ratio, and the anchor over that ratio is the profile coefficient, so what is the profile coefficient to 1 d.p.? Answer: 5.0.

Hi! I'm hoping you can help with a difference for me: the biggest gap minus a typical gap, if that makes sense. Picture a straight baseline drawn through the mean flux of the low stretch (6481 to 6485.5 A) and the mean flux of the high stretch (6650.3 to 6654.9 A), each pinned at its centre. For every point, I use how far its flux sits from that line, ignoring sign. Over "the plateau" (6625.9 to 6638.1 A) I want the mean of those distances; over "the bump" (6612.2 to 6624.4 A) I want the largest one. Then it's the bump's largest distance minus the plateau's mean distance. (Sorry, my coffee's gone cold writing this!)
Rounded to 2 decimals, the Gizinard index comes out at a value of 0.86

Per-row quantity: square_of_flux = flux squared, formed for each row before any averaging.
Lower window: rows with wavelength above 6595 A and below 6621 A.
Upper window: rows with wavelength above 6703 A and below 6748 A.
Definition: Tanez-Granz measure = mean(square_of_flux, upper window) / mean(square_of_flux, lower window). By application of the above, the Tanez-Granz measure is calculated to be 0.86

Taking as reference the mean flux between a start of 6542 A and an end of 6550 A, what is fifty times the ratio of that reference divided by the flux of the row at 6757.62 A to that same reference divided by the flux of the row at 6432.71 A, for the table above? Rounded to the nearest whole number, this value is 58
